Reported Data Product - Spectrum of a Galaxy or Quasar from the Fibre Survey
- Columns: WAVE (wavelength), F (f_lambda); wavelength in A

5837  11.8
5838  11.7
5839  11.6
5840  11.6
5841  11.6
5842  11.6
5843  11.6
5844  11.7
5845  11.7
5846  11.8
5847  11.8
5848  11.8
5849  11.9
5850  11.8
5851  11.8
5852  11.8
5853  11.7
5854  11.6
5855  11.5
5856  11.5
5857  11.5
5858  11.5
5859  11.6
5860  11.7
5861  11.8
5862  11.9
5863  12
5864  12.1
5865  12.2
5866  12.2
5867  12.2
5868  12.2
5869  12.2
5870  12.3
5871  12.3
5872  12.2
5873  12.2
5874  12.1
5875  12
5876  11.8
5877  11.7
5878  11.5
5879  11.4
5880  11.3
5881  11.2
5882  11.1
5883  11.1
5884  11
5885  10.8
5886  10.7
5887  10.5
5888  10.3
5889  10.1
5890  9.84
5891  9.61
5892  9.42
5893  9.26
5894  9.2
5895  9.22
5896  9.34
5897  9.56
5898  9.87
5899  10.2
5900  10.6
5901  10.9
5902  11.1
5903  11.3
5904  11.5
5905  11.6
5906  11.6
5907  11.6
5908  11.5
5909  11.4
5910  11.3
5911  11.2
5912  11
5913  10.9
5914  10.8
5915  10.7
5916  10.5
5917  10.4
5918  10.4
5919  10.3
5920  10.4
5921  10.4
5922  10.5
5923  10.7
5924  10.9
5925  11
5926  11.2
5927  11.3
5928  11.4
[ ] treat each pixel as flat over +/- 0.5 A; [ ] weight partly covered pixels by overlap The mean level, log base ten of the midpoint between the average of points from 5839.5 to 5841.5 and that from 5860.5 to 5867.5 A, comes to 1.07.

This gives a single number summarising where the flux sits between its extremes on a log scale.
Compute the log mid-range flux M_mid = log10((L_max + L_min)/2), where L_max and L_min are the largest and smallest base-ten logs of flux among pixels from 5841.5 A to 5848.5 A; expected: 0.0286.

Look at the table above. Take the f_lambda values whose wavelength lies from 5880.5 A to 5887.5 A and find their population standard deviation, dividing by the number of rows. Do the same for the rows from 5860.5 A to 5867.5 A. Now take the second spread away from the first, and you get 0.086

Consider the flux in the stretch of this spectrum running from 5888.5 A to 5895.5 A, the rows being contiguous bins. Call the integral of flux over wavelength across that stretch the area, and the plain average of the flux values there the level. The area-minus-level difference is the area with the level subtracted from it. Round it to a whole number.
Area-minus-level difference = 57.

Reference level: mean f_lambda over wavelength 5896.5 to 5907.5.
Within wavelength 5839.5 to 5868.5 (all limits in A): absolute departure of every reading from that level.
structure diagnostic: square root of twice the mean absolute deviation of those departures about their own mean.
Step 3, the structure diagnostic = 0.59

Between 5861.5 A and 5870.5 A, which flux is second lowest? 12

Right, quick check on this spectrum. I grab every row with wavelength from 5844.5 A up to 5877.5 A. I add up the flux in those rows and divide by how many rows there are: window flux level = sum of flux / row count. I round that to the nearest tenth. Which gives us 11.9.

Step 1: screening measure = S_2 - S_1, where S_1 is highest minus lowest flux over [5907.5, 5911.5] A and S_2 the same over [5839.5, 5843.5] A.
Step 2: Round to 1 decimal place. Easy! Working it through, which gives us -0.3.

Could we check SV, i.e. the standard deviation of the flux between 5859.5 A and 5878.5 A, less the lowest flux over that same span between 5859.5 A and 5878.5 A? -11.3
